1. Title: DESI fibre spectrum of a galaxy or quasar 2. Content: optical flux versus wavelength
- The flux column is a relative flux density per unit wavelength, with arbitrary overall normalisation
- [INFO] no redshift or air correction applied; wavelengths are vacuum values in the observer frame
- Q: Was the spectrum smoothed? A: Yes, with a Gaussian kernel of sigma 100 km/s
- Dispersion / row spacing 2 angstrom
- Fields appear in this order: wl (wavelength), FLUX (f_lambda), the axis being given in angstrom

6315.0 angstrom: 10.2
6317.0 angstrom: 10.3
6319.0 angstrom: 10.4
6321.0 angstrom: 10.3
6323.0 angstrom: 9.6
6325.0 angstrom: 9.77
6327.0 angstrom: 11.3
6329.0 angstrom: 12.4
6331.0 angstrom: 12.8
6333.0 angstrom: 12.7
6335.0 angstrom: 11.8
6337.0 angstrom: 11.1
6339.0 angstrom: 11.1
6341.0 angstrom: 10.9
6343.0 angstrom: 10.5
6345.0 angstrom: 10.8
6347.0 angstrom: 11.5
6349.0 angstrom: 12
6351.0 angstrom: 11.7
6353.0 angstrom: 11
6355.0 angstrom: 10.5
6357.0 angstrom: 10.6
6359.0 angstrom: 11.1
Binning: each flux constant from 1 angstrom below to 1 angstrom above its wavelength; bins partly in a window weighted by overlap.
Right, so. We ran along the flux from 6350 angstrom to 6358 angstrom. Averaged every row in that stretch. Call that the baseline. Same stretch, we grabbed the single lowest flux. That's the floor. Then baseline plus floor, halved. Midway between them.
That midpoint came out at 10.7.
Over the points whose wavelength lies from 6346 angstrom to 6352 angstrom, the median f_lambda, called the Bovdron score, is 11.7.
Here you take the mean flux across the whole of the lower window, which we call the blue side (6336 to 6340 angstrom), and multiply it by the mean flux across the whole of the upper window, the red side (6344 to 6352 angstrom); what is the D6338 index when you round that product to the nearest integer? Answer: 128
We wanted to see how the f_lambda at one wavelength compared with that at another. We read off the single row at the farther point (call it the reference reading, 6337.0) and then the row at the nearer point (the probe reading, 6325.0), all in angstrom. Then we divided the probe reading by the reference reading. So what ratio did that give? 0.88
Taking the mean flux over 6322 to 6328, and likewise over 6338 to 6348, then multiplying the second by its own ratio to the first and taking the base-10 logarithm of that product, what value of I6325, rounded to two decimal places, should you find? 1.07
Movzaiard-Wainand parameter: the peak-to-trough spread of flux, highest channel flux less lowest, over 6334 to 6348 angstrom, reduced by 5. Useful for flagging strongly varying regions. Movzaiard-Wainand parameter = -3.7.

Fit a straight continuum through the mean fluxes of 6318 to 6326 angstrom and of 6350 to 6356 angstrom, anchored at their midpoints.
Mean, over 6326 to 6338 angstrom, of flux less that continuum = 1.7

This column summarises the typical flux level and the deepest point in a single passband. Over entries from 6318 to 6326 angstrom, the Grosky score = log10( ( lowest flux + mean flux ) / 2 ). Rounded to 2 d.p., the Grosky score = 0.99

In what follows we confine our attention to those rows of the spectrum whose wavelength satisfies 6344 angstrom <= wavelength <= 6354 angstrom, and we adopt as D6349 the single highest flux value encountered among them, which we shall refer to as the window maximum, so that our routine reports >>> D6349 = 12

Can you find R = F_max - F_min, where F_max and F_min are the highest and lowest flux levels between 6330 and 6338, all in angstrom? 1.70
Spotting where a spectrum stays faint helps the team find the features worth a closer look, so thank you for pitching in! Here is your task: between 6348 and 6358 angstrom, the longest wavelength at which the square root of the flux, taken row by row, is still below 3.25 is 6355.0 angstrom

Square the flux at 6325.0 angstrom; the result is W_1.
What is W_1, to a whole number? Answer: 95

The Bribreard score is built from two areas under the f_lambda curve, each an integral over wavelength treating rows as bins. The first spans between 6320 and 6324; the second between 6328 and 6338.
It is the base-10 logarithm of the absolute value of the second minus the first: 1.9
